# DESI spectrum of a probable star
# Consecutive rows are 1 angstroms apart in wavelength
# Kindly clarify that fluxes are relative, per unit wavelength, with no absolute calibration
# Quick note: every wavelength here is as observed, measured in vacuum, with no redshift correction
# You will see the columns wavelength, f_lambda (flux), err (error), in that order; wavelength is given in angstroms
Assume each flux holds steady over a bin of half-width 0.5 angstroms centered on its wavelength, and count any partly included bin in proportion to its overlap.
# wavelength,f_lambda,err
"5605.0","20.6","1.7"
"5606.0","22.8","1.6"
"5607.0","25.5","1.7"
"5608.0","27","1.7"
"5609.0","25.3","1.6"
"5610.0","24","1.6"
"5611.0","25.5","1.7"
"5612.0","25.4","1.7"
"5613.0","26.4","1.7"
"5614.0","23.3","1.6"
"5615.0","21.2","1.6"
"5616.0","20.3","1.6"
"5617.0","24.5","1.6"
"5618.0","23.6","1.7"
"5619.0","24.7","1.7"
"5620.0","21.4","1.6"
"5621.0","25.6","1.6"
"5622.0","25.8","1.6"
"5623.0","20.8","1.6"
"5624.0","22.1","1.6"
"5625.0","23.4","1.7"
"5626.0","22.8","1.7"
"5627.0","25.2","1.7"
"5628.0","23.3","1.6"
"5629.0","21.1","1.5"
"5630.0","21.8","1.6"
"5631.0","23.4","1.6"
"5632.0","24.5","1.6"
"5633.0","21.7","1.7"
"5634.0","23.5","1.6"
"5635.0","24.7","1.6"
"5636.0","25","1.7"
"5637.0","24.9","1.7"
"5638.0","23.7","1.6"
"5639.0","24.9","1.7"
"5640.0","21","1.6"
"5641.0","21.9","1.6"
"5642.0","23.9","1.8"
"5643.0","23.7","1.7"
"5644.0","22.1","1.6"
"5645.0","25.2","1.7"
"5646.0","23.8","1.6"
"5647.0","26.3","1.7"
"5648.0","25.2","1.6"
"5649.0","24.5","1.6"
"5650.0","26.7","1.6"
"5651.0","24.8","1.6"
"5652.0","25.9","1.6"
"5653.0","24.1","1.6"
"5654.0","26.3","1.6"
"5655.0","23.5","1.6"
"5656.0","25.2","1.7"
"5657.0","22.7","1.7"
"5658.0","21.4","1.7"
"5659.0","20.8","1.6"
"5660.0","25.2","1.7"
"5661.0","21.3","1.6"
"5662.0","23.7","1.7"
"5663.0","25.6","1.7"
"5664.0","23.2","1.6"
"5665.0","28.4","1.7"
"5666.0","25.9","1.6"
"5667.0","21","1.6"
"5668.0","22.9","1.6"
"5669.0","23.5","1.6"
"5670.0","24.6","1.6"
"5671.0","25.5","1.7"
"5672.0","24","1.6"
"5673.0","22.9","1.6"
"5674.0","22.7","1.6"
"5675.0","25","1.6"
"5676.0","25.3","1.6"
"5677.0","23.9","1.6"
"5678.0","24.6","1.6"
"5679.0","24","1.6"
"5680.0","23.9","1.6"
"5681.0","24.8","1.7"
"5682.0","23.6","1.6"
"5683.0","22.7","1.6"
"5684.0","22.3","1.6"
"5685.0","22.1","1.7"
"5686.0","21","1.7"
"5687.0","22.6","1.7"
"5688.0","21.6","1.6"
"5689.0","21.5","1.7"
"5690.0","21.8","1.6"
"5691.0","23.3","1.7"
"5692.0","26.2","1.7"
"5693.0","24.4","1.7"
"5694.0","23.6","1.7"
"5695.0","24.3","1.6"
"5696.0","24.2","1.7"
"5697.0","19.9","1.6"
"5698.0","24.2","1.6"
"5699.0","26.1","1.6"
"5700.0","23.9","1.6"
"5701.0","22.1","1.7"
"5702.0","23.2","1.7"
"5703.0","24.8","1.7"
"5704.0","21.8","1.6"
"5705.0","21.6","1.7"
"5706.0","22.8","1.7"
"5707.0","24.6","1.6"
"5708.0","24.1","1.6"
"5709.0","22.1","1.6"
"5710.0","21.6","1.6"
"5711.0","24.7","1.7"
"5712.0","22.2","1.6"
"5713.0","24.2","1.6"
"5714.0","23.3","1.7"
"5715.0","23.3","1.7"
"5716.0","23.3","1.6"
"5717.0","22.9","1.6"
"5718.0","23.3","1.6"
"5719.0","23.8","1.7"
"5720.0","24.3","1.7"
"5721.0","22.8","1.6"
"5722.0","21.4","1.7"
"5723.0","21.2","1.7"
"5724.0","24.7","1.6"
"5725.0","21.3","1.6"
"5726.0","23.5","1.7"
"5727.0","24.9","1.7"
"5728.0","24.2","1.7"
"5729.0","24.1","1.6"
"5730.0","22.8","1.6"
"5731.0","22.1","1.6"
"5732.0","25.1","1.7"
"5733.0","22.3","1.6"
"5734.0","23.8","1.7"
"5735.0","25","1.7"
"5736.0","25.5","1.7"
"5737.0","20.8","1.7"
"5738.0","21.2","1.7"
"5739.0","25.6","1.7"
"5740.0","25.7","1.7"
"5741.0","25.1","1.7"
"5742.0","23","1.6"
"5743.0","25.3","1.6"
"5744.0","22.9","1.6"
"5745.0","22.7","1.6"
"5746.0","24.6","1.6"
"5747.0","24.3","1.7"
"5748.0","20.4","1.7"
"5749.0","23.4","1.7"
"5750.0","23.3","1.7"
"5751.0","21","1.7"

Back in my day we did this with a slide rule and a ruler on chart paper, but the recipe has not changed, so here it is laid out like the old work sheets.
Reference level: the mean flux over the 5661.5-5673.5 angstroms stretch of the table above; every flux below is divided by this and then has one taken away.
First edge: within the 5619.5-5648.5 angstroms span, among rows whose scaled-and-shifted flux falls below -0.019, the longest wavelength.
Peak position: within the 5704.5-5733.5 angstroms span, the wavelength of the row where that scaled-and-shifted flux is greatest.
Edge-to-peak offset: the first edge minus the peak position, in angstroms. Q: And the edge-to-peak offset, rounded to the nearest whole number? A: -86 angstroms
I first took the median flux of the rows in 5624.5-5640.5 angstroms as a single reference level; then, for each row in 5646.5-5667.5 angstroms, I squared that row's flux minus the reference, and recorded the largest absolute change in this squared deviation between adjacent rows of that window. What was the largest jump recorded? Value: 24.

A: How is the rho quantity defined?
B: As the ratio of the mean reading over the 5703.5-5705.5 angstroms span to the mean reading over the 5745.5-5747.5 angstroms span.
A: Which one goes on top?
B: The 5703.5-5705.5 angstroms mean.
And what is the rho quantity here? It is 0.89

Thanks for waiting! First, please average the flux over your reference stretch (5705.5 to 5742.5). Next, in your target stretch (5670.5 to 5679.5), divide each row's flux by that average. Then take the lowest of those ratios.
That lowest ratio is 0.969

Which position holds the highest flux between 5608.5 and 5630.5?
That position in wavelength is 5613.0 angstroms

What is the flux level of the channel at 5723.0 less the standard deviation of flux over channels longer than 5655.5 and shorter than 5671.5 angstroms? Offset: 19.1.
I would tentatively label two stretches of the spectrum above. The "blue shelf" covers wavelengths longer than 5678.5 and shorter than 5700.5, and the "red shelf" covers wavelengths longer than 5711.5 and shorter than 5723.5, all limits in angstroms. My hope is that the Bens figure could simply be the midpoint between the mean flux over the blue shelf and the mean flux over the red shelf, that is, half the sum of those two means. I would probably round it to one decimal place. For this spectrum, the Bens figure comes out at 23.1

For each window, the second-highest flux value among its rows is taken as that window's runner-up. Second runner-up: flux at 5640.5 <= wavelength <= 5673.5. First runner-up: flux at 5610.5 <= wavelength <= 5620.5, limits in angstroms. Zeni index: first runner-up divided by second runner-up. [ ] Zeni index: 0.96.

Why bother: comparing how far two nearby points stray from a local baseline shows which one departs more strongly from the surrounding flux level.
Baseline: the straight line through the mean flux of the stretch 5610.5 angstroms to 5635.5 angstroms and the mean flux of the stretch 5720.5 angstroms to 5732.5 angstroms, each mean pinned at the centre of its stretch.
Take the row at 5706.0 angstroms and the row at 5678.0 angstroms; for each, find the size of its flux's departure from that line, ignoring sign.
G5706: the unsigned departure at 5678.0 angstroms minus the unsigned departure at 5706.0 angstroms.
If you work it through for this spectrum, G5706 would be 0.9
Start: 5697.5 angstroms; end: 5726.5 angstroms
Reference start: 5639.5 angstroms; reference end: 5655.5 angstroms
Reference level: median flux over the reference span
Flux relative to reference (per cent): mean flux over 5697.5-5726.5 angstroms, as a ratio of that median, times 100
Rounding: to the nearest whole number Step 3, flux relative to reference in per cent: 96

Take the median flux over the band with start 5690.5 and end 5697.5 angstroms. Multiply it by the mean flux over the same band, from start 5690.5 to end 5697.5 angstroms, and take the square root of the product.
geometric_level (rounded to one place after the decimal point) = 23.9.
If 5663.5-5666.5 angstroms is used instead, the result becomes 25.9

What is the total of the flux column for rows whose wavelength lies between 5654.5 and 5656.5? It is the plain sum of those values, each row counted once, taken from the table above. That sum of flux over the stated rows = 48.7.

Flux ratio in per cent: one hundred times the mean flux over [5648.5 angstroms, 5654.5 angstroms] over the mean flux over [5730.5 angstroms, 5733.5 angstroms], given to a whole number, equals 110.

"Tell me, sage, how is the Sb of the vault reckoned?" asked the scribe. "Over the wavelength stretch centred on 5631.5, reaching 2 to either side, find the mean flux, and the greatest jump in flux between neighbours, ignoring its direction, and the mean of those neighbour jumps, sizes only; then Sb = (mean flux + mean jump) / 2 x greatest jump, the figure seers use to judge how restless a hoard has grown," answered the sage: 35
